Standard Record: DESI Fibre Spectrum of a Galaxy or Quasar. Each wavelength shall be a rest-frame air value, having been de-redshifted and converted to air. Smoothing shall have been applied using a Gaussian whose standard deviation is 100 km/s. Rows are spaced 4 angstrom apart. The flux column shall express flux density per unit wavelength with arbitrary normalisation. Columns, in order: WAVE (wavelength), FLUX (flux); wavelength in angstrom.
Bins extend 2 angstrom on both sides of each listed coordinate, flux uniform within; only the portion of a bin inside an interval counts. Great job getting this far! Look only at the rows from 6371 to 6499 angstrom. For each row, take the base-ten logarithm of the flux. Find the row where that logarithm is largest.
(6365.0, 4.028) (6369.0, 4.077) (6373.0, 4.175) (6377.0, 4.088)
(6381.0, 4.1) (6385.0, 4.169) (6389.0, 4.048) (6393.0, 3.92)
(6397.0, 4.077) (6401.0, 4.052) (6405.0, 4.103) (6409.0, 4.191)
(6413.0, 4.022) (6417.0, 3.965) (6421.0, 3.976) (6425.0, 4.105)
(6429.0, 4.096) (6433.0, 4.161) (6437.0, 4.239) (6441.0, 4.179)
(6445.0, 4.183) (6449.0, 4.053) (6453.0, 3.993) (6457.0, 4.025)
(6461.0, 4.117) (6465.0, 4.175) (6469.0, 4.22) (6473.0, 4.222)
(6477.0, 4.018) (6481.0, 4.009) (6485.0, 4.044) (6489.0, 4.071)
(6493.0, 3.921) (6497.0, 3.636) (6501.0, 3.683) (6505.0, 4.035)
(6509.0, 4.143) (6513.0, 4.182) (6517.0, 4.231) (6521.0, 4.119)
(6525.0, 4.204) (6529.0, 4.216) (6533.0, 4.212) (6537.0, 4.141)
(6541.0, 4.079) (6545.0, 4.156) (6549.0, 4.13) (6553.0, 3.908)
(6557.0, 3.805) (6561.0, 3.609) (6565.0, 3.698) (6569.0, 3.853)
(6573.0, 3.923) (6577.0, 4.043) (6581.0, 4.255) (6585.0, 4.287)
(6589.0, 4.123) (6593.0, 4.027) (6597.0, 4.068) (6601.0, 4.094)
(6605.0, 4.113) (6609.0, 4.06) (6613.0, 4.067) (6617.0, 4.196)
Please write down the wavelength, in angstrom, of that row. 6437.0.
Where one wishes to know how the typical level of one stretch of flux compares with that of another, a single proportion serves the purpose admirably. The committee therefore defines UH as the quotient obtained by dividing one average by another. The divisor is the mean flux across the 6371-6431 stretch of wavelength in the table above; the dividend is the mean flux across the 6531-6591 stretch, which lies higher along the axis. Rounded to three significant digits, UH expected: 0.986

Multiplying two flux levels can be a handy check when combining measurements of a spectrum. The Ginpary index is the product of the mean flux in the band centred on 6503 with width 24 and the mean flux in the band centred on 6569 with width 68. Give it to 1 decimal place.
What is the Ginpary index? 15.8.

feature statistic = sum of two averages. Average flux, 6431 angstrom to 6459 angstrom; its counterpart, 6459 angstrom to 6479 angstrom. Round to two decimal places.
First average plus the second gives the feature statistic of 8.27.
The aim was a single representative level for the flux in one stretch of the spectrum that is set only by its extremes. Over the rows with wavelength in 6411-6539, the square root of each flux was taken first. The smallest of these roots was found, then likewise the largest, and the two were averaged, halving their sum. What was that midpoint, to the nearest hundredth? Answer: 1.98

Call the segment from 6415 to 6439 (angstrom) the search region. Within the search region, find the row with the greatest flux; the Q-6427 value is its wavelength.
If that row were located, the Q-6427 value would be 6437.0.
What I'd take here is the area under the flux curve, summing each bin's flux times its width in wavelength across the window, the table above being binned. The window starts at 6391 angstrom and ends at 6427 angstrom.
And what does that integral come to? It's 146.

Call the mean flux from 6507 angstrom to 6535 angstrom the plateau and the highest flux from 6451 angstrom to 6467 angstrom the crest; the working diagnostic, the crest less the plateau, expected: -0.01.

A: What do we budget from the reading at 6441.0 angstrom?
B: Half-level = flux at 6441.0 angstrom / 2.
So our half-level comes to 2.09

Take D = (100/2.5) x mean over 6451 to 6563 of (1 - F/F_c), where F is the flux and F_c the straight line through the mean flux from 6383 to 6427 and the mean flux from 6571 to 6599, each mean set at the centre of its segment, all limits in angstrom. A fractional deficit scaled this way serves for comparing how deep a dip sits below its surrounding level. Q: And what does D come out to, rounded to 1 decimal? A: 0.4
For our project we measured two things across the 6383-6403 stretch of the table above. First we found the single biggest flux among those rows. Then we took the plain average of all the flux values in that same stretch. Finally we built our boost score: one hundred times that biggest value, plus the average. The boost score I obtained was 421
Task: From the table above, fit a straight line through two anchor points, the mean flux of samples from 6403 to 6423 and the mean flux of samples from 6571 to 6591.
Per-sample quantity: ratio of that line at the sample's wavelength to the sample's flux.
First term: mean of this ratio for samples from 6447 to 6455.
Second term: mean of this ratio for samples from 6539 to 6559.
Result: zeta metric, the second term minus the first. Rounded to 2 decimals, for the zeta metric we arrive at 0.01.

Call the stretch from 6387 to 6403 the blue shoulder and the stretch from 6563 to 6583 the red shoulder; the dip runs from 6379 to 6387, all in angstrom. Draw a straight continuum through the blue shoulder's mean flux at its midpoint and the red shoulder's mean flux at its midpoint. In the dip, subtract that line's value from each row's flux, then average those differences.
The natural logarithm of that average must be -2.2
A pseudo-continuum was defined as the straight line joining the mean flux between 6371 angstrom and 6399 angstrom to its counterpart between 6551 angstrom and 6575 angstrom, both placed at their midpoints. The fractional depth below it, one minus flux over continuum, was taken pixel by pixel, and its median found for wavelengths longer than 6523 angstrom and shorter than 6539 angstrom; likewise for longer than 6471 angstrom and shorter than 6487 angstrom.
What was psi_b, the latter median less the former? 0.066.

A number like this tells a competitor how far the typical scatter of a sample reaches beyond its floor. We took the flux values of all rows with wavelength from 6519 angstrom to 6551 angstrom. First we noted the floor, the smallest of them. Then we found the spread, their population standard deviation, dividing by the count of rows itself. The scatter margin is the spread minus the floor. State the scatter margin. -4.03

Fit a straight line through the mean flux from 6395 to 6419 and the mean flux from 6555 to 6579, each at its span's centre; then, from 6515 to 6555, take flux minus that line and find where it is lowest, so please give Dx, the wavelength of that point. 6553.0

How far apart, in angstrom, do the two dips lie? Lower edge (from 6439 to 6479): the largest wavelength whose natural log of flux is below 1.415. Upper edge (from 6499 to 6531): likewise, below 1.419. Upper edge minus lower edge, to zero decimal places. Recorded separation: 44 angstrom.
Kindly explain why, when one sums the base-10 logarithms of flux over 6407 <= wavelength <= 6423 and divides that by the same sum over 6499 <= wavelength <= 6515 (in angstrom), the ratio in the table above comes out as 1.01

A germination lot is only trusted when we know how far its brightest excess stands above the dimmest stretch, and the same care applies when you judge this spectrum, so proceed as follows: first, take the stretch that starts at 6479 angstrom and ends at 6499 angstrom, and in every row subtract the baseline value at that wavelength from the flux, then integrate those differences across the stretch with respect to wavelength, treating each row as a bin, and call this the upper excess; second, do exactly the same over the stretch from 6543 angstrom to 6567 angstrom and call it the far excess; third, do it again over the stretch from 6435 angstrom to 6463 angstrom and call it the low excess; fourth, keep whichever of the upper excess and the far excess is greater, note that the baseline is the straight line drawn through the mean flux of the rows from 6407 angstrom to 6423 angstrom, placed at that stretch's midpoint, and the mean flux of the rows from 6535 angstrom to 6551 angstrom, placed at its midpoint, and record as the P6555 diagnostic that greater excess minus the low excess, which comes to -4.5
